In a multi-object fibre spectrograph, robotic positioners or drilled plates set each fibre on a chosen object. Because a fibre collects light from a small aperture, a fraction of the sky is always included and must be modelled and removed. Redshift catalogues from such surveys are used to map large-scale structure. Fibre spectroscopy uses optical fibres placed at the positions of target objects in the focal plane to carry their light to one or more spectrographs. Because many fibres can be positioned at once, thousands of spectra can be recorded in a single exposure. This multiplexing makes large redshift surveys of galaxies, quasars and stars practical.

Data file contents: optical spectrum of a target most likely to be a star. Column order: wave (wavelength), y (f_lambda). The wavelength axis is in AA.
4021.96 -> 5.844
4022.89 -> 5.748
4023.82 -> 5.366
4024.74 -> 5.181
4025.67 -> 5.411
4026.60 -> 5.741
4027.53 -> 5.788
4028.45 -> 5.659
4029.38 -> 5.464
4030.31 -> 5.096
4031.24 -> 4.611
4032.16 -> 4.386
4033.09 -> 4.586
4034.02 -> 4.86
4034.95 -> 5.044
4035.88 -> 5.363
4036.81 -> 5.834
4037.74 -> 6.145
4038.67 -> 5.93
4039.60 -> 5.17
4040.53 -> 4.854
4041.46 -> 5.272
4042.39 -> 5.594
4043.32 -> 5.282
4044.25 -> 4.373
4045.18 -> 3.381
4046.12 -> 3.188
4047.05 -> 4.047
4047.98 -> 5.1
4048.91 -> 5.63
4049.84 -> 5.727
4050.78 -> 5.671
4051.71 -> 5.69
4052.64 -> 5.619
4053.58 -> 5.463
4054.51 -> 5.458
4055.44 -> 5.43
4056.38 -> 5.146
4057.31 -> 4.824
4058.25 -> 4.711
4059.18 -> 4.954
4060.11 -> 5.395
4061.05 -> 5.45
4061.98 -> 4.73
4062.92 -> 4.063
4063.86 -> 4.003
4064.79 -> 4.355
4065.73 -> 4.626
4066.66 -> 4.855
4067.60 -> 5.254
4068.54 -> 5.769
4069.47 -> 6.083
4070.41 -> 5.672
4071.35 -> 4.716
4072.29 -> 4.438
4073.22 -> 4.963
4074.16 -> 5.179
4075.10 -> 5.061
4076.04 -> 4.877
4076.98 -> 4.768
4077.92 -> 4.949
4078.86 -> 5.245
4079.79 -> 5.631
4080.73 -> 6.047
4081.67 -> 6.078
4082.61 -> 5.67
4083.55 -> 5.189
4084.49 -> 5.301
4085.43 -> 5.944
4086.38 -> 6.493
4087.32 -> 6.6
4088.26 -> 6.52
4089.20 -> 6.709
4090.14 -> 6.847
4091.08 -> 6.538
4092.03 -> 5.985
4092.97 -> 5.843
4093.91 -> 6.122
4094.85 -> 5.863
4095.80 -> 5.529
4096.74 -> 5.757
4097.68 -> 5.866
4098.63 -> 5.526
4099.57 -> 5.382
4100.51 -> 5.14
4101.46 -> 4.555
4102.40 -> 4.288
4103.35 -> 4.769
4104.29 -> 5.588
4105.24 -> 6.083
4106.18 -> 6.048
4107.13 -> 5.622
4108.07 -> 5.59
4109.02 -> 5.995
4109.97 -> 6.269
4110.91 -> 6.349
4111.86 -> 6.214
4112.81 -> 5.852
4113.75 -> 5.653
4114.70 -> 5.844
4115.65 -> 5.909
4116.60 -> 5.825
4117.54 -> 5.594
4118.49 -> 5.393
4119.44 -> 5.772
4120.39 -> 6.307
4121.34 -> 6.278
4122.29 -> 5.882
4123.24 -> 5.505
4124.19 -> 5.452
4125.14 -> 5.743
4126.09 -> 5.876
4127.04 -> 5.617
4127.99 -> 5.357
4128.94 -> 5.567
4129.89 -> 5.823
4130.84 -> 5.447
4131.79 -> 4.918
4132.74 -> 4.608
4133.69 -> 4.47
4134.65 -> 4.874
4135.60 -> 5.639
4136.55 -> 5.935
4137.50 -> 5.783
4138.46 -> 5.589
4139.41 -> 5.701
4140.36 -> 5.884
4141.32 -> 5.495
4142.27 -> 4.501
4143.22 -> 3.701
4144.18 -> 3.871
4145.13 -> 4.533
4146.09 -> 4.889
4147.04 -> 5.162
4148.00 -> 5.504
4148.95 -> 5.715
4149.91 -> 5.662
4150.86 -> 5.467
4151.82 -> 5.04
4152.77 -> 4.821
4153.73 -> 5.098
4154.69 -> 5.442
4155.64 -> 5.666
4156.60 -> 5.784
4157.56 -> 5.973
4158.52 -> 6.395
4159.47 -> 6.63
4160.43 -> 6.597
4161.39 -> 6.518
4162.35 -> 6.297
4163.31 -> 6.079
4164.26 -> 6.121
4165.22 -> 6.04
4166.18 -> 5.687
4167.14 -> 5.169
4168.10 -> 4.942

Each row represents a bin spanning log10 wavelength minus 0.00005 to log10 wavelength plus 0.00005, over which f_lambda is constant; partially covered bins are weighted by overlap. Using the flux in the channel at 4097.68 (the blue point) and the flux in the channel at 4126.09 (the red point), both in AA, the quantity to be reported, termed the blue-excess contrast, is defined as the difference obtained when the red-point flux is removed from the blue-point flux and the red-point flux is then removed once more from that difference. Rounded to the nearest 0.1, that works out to -5.9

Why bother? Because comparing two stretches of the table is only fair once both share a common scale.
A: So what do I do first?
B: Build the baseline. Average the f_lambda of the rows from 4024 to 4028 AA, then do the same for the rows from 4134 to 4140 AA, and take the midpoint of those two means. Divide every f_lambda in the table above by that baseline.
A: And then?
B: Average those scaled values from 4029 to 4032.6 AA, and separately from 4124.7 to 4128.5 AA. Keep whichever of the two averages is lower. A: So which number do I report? 0.88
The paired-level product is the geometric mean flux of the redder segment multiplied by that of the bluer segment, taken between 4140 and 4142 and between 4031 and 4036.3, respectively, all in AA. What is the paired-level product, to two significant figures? 27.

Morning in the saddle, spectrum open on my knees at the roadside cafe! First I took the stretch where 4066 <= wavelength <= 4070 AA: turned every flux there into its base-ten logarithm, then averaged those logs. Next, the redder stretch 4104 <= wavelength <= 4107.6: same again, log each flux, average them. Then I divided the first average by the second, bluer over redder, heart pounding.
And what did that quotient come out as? 0.96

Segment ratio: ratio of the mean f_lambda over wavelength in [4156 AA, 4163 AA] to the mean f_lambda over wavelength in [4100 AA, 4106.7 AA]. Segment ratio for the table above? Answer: 1.21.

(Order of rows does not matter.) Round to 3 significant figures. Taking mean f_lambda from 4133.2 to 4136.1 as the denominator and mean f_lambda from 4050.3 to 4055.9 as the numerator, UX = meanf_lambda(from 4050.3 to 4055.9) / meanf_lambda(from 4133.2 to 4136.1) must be 1.11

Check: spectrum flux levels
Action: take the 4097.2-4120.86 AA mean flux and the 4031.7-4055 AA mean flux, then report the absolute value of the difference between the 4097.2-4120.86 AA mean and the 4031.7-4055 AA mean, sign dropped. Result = 0.6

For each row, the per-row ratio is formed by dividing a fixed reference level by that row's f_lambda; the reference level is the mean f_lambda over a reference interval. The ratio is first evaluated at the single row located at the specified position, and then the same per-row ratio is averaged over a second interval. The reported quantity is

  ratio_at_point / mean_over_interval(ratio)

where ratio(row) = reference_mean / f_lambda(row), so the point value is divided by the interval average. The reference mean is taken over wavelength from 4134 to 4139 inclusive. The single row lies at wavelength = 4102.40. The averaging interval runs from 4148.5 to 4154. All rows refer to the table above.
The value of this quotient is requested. 1.23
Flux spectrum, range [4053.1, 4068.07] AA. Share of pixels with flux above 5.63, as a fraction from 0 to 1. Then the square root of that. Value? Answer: 0.00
